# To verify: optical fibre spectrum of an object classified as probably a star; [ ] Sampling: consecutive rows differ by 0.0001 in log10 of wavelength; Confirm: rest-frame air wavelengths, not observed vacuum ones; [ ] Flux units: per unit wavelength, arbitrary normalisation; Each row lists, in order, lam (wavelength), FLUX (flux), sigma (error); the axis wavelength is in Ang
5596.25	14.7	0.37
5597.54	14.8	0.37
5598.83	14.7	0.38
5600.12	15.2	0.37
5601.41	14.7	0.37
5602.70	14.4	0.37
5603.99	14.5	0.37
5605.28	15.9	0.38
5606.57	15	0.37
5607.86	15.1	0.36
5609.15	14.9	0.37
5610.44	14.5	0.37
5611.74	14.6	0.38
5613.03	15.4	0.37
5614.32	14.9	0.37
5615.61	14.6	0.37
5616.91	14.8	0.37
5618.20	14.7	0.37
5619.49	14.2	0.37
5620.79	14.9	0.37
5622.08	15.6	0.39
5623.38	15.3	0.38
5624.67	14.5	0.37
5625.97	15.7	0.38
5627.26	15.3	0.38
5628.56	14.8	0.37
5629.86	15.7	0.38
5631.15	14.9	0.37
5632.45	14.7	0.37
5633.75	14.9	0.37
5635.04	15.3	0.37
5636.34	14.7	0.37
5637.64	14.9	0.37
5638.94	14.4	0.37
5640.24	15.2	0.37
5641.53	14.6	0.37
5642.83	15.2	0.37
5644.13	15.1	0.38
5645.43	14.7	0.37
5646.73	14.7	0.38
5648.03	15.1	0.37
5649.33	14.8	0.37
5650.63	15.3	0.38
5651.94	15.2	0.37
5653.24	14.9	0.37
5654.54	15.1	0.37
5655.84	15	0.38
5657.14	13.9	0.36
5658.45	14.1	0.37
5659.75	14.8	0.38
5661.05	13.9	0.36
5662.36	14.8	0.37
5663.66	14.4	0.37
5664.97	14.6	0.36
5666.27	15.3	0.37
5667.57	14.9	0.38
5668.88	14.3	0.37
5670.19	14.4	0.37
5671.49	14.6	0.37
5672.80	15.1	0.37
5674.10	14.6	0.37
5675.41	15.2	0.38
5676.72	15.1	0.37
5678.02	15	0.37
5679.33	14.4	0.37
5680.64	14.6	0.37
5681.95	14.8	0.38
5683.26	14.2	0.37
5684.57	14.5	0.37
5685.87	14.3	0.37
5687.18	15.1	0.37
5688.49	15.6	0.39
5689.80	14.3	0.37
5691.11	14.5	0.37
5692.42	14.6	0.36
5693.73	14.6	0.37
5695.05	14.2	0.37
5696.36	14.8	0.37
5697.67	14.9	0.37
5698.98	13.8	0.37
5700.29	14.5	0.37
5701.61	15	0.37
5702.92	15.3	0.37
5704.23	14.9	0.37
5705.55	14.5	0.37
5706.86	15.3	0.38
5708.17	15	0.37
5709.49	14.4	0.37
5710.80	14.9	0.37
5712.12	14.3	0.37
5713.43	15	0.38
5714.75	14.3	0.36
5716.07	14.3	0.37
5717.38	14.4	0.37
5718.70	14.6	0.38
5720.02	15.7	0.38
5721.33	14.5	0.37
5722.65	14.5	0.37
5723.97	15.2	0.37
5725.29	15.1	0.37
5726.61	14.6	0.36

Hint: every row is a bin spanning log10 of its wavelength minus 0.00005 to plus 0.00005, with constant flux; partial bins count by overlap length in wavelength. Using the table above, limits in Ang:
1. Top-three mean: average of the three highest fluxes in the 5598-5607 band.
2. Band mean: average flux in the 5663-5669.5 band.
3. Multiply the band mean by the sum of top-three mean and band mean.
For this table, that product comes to 442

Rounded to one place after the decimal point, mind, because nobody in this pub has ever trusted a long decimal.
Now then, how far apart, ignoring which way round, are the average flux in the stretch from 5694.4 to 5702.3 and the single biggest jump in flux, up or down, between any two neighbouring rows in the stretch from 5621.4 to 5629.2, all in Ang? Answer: 13.3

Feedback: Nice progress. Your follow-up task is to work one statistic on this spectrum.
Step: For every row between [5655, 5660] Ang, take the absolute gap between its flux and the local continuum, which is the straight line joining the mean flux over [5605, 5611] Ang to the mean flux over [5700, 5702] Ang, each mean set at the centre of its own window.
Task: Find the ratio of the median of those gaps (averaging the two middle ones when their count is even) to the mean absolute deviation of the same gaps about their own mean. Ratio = 1.1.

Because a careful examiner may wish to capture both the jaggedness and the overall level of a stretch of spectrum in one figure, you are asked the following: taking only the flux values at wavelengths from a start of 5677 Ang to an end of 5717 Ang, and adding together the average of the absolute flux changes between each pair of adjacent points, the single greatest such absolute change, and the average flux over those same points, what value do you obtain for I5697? 16.4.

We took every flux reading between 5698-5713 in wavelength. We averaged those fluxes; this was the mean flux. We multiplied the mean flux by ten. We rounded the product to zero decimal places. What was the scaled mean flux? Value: 147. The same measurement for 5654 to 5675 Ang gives 146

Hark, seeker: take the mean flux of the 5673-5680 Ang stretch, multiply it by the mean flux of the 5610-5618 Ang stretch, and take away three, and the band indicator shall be 217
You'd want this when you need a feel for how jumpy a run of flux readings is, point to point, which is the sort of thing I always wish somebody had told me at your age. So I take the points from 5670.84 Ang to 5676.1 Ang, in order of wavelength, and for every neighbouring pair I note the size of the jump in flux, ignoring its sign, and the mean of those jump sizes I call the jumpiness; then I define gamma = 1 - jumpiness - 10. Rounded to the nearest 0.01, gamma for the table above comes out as -9.53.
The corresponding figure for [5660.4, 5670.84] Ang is -9.47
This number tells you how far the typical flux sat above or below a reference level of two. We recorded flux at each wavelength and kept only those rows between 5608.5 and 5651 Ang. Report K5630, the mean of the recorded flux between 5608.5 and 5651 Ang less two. 12.9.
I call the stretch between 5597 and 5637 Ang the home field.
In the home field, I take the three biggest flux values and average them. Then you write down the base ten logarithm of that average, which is 1.20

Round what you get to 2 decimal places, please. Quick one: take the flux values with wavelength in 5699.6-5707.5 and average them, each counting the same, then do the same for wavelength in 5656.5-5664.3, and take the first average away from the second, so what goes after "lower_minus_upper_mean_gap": -0.60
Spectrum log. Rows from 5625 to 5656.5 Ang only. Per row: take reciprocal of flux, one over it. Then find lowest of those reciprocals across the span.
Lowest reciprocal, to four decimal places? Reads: 0.0637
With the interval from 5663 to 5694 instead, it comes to 0.0641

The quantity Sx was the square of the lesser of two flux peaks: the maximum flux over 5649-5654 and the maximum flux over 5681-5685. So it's 219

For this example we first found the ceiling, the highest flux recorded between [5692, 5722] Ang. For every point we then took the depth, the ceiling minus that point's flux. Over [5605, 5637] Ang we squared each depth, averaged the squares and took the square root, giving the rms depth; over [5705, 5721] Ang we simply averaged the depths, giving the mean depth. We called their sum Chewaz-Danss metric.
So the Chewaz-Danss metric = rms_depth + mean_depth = 1.80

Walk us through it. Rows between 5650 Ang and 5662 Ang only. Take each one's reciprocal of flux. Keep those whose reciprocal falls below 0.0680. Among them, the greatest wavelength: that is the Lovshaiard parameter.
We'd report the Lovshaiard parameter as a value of 5659.75 Ang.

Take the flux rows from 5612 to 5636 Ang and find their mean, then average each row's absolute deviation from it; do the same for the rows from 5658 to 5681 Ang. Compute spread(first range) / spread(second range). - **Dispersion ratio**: 1.14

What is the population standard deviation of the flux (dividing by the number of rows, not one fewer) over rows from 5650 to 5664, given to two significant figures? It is 0.49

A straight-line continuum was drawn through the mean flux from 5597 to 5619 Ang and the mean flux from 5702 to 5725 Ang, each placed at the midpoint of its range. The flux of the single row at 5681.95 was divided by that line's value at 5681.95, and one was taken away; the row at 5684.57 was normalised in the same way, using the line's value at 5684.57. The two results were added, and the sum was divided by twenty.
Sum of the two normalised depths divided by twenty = -0.0010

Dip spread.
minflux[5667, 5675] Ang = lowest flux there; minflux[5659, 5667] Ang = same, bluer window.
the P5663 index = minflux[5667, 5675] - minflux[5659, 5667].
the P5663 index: 0.40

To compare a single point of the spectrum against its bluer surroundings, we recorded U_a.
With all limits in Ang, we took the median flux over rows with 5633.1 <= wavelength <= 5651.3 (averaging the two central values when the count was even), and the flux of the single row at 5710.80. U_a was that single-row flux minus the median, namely 0.0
